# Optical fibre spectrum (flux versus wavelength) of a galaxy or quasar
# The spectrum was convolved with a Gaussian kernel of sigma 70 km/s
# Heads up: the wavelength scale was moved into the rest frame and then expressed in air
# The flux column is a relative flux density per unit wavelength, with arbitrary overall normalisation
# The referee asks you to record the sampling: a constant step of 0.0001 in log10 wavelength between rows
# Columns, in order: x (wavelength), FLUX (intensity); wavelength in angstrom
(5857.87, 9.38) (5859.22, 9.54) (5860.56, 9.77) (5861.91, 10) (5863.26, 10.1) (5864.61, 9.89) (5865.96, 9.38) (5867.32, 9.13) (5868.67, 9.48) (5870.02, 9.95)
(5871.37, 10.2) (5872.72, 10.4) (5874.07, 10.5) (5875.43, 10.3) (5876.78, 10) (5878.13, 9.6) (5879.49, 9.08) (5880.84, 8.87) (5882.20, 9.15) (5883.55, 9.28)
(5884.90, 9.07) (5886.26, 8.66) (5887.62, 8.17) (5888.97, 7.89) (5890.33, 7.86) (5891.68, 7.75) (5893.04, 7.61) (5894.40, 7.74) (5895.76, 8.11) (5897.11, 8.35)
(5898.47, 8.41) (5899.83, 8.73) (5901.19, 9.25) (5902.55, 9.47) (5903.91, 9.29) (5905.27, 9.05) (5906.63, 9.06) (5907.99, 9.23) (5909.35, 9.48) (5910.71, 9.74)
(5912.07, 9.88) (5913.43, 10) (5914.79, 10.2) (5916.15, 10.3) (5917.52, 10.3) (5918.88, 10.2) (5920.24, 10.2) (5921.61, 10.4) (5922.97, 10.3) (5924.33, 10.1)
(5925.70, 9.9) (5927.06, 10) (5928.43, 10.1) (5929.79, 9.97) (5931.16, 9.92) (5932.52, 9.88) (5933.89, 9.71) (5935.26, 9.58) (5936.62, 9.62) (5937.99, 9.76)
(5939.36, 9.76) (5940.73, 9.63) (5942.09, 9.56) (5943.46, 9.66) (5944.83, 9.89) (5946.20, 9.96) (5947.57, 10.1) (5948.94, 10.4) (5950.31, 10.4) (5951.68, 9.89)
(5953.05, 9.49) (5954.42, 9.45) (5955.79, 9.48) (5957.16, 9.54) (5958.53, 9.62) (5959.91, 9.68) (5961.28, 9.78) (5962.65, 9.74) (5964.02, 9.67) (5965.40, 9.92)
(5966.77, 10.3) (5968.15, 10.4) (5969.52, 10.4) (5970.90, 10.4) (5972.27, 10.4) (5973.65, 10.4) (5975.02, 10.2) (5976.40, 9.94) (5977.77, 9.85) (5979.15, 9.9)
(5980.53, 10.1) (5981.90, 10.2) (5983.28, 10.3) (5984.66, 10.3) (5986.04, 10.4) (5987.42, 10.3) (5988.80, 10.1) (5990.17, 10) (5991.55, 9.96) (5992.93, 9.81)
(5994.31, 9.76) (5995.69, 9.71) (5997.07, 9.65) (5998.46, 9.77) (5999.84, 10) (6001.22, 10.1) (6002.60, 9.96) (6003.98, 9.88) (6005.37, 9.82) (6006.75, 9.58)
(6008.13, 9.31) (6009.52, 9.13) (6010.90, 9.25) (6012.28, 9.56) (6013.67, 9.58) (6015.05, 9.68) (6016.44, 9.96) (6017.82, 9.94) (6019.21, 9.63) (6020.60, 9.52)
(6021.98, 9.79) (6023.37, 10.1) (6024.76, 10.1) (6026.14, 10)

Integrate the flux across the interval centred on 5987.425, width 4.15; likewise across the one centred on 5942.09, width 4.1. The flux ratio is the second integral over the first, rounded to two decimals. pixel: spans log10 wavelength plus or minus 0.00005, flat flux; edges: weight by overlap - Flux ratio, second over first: 0.93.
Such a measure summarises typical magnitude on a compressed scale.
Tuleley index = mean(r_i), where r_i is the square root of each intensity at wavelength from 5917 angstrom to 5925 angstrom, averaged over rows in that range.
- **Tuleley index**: 3.20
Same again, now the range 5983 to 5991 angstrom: 3.20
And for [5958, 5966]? 3.12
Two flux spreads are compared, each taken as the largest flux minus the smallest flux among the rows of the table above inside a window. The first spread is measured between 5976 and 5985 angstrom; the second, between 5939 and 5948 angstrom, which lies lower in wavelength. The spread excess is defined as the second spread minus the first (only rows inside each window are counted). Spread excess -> 0.1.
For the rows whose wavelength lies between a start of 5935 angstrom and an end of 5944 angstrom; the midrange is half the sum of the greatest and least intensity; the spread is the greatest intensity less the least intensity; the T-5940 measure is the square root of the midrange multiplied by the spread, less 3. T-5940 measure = -1.6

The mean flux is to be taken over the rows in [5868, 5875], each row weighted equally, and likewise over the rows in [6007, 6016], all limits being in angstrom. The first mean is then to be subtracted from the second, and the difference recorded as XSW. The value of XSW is -0.7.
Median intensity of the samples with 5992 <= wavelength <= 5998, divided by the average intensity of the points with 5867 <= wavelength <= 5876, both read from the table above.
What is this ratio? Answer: 0.97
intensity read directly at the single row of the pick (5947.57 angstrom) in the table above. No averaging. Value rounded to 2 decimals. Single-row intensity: 10.10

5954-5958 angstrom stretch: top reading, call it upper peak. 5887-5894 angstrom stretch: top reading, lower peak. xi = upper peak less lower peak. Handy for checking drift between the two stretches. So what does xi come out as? 1.4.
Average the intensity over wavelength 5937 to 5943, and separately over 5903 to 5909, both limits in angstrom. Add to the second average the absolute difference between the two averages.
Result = 9.7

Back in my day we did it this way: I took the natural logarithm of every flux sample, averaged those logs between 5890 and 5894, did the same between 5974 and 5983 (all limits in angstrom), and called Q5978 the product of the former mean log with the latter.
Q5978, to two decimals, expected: 4.72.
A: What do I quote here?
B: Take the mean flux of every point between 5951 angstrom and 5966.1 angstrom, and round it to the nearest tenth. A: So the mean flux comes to 9.7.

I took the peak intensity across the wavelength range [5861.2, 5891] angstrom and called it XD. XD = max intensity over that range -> 10.5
